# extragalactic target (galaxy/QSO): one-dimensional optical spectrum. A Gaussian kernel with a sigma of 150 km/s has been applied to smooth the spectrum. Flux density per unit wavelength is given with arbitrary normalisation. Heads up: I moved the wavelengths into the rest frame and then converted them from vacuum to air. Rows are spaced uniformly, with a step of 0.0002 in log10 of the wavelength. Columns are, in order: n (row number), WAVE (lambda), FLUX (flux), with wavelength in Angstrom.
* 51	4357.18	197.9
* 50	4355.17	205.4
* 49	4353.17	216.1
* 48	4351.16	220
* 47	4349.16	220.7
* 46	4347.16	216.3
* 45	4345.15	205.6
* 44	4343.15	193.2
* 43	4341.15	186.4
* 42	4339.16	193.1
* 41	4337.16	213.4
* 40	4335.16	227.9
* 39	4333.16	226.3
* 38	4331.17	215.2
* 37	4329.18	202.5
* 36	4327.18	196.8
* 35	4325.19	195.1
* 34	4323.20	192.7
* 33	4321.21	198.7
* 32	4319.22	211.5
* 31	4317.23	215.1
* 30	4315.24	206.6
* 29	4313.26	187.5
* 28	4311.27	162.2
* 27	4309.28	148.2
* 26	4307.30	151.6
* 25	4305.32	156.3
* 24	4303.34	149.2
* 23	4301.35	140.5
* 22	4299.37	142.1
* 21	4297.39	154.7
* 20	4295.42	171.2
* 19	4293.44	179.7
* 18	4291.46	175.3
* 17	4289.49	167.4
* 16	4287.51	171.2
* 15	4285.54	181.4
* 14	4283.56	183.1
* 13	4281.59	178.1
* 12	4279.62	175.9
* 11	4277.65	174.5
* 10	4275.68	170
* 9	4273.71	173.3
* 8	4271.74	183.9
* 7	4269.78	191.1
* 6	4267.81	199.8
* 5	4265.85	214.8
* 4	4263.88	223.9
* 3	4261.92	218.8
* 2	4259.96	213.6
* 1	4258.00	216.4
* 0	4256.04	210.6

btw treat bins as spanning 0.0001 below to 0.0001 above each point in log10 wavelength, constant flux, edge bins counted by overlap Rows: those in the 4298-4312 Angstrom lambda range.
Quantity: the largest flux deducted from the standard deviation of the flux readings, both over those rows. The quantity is -155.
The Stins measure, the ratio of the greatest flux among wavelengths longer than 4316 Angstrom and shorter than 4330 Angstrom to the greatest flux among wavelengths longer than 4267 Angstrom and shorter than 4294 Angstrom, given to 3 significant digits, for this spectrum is 1.08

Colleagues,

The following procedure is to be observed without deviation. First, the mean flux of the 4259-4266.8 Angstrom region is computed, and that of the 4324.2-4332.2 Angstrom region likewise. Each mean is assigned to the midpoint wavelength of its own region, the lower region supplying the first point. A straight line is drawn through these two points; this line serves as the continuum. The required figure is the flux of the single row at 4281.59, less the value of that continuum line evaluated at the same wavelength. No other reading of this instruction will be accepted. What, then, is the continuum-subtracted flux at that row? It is -35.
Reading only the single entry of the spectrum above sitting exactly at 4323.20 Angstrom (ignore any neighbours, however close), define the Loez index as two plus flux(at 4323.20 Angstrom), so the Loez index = 195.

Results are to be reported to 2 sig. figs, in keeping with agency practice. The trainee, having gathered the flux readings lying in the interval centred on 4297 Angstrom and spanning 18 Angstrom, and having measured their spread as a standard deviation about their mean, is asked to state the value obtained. 14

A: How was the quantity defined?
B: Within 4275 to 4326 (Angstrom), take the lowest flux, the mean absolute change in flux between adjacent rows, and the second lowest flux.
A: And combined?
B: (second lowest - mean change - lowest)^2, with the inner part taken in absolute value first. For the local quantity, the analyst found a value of 39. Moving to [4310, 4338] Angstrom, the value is 246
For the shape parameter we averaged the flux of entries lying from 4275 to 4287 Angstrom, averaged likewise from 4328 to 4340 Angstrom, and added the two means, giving 390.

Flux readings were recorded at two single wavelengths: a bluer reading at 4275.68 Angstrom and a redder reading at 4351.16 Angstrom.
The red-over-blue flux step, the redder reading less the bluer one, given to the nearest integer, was 50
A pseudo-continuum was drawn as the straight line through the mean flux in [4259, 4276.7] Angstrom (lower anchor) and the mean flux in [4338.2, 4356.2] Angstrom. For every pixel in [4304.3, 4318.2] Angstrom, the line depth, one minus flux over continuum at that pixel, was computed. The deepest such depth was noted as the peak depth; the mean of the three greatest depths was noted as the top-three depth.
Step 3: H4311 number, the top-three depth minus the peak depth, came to -0.0196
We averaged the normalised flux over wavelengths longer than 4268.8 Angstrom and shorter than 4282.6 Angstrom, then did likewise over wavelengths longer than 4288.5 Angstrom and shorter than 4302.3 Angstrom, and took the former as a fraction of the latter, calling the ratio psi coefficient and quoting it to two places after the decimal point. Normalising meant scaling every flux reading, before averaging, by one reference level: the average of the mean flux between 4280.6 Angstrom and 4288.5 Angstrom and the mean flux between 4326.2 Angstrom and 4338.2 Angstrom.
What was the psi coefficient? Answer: 1.10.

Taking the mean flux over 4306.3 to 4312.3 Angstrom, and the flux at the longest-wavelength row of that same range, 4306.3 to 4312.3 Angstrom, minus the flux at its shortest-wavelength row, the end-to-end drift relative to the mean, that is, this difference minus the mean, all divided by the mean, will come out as -0.93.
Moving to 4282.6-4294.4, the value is -1.02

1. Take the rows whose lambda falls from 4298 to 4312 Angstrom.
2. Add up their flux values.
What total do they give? 1050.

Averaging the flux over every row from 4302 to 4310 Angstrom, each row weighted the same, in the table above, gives 151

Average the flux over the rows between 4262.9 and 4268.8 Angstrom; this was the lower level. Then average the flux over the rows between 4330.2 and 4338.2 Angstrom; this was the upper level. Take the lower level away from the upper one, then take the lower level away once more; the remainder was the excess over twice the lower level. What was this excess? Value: -205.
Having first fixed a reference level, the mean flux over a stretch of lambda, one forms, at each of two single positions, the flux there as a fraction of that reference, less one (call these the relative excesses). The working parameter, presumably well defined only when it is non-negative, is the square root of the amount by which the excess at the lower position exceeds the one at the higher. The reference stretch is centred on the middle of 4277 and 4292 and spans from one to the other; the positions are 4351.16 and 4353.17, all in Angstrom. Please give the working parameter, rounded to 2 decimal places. 0.15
